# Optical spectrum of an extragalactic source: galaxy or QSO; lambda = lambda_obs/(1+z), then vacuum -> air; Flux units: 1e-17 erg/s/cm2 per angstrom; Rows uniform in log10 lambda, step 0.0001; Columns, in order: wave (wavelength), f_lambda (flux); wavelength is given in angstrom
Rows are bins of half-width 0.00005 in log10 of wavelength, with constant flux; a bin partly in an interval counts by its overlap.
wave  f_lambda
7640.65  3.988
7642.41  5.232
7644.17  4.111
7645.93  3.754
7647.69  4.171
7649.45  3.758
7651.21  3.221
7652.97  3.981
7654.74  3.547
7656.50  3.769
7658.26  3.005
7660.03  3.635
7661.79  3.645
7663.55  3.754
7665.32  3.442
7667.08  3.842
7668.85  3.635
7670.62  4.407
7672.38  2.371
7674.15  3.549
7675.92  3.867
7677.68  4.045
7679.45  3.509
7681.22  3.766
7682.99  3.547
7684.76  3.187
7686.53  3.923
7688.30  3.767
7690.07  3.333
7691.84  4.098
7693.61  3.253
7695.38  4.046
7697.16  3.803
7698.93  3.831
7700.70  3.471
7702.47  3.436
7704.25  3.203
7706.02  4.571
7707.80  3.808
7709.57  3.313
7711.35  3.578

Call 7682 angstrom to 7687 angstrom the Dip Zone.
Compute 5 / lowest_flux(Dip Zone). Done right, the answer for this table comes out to 1.57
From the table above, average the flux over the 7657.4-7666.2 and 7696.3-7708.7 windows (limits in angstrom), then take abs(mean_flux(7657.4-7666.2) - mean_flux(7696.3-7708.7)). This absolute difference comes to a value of 0.24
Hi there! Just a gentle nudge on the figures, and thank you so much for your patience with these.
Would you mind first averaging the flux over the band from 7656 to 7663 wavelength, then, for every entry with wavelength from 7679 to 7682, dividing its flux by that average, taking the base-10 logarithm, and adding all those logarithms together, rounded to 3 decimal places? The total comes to 0.030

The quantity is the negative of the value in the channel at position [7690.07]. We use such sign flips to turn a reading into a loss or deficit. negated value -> -3.3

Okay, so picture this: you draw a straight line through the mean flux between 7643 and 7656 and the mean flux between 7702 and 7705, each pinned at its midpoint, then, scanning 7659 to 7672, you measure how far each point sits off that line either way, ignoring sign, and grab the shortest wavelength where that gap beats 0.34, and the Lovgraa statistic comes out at 7670.62 angstrom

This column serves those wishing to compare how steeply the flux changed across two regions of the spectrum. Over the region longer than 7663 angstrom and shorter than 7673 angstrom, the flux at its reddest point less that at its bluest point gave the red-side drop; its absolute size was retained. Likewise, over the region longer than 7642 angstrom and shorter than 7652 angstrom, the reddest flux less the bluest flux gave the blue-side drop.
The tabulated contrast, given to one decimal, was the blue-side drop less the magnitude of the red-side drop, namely -3.4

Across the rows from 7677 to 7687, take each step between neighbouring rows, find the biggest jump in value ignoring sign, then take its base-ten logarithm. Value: -0.13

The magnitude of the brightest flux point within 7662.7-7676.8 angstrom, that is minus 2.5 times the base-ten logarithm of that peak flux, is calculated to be -1.61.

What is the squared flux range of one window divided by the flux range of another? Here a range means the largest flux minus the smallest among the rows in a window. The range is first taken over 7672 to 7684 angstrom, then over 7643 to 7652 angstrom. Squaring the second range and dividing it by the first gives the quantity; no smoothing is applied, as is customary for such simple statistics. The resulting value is 0.5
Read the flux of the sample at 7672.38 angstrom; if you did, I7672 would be 2.371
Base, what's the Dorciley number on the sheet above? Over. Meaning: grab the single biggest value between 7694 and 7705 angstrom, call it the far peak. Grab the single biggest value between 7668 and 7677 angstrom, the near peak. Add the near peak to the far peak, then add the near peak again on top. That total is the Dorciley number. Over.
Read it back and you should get 12.9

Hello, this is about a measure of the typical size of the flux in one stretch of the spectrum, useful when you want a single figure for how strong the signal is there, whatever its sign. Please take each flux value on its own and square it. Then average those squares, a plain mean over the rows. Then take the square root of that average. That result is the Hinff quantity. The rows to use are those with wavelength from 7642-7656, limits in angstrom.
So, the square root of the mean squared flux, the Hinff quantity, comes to 4.01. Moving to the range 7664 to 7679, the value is 3.69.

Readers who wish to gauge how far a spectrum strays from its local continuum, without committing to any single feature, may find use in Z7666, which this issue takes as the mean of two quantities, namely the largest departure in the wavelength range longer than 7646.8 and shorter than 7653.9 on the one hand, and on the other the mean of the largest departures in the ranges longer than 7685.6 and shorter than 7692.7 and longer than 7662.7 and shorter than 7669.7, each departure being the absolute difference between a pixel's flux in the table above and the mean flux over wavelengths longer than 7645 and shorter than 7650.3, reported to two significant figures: 0.59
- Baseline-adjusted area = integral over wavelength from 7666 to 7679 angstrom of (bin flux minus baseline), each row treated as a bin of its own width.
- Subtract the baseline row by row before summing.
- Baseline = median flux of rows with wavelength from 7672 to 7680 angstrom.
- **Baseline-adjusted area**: 1.5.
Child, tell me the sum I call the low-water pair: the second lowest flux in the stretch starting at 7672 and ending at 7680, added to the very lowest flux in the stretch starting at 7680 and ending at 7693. 6.7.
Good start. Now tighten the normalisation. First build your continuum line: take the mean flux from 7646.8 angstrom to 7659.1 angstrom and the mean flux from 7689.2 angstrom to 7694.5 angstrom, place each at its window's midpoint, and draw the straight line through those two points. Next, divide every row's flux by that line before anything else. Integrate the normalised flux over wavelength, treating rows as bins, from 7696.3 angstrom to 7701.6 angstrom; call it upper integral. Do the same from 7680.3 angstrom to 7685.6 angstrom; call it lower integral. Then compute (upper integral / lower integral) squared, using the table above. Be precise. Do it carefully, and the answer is 1.14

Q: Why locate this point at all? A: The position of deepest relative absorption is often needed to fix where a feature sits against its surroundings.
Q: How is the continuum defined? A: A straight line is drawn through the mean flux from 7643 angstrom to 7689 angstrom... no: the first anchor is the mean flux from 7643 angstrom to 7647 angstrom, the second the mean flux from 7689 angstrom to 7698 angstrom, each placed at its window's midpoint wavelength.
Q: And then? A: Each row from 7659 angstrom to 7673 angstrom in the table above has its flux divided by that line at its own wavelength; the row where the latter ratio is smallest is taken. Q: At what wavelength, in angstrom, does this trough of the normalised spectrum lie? 7672.38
